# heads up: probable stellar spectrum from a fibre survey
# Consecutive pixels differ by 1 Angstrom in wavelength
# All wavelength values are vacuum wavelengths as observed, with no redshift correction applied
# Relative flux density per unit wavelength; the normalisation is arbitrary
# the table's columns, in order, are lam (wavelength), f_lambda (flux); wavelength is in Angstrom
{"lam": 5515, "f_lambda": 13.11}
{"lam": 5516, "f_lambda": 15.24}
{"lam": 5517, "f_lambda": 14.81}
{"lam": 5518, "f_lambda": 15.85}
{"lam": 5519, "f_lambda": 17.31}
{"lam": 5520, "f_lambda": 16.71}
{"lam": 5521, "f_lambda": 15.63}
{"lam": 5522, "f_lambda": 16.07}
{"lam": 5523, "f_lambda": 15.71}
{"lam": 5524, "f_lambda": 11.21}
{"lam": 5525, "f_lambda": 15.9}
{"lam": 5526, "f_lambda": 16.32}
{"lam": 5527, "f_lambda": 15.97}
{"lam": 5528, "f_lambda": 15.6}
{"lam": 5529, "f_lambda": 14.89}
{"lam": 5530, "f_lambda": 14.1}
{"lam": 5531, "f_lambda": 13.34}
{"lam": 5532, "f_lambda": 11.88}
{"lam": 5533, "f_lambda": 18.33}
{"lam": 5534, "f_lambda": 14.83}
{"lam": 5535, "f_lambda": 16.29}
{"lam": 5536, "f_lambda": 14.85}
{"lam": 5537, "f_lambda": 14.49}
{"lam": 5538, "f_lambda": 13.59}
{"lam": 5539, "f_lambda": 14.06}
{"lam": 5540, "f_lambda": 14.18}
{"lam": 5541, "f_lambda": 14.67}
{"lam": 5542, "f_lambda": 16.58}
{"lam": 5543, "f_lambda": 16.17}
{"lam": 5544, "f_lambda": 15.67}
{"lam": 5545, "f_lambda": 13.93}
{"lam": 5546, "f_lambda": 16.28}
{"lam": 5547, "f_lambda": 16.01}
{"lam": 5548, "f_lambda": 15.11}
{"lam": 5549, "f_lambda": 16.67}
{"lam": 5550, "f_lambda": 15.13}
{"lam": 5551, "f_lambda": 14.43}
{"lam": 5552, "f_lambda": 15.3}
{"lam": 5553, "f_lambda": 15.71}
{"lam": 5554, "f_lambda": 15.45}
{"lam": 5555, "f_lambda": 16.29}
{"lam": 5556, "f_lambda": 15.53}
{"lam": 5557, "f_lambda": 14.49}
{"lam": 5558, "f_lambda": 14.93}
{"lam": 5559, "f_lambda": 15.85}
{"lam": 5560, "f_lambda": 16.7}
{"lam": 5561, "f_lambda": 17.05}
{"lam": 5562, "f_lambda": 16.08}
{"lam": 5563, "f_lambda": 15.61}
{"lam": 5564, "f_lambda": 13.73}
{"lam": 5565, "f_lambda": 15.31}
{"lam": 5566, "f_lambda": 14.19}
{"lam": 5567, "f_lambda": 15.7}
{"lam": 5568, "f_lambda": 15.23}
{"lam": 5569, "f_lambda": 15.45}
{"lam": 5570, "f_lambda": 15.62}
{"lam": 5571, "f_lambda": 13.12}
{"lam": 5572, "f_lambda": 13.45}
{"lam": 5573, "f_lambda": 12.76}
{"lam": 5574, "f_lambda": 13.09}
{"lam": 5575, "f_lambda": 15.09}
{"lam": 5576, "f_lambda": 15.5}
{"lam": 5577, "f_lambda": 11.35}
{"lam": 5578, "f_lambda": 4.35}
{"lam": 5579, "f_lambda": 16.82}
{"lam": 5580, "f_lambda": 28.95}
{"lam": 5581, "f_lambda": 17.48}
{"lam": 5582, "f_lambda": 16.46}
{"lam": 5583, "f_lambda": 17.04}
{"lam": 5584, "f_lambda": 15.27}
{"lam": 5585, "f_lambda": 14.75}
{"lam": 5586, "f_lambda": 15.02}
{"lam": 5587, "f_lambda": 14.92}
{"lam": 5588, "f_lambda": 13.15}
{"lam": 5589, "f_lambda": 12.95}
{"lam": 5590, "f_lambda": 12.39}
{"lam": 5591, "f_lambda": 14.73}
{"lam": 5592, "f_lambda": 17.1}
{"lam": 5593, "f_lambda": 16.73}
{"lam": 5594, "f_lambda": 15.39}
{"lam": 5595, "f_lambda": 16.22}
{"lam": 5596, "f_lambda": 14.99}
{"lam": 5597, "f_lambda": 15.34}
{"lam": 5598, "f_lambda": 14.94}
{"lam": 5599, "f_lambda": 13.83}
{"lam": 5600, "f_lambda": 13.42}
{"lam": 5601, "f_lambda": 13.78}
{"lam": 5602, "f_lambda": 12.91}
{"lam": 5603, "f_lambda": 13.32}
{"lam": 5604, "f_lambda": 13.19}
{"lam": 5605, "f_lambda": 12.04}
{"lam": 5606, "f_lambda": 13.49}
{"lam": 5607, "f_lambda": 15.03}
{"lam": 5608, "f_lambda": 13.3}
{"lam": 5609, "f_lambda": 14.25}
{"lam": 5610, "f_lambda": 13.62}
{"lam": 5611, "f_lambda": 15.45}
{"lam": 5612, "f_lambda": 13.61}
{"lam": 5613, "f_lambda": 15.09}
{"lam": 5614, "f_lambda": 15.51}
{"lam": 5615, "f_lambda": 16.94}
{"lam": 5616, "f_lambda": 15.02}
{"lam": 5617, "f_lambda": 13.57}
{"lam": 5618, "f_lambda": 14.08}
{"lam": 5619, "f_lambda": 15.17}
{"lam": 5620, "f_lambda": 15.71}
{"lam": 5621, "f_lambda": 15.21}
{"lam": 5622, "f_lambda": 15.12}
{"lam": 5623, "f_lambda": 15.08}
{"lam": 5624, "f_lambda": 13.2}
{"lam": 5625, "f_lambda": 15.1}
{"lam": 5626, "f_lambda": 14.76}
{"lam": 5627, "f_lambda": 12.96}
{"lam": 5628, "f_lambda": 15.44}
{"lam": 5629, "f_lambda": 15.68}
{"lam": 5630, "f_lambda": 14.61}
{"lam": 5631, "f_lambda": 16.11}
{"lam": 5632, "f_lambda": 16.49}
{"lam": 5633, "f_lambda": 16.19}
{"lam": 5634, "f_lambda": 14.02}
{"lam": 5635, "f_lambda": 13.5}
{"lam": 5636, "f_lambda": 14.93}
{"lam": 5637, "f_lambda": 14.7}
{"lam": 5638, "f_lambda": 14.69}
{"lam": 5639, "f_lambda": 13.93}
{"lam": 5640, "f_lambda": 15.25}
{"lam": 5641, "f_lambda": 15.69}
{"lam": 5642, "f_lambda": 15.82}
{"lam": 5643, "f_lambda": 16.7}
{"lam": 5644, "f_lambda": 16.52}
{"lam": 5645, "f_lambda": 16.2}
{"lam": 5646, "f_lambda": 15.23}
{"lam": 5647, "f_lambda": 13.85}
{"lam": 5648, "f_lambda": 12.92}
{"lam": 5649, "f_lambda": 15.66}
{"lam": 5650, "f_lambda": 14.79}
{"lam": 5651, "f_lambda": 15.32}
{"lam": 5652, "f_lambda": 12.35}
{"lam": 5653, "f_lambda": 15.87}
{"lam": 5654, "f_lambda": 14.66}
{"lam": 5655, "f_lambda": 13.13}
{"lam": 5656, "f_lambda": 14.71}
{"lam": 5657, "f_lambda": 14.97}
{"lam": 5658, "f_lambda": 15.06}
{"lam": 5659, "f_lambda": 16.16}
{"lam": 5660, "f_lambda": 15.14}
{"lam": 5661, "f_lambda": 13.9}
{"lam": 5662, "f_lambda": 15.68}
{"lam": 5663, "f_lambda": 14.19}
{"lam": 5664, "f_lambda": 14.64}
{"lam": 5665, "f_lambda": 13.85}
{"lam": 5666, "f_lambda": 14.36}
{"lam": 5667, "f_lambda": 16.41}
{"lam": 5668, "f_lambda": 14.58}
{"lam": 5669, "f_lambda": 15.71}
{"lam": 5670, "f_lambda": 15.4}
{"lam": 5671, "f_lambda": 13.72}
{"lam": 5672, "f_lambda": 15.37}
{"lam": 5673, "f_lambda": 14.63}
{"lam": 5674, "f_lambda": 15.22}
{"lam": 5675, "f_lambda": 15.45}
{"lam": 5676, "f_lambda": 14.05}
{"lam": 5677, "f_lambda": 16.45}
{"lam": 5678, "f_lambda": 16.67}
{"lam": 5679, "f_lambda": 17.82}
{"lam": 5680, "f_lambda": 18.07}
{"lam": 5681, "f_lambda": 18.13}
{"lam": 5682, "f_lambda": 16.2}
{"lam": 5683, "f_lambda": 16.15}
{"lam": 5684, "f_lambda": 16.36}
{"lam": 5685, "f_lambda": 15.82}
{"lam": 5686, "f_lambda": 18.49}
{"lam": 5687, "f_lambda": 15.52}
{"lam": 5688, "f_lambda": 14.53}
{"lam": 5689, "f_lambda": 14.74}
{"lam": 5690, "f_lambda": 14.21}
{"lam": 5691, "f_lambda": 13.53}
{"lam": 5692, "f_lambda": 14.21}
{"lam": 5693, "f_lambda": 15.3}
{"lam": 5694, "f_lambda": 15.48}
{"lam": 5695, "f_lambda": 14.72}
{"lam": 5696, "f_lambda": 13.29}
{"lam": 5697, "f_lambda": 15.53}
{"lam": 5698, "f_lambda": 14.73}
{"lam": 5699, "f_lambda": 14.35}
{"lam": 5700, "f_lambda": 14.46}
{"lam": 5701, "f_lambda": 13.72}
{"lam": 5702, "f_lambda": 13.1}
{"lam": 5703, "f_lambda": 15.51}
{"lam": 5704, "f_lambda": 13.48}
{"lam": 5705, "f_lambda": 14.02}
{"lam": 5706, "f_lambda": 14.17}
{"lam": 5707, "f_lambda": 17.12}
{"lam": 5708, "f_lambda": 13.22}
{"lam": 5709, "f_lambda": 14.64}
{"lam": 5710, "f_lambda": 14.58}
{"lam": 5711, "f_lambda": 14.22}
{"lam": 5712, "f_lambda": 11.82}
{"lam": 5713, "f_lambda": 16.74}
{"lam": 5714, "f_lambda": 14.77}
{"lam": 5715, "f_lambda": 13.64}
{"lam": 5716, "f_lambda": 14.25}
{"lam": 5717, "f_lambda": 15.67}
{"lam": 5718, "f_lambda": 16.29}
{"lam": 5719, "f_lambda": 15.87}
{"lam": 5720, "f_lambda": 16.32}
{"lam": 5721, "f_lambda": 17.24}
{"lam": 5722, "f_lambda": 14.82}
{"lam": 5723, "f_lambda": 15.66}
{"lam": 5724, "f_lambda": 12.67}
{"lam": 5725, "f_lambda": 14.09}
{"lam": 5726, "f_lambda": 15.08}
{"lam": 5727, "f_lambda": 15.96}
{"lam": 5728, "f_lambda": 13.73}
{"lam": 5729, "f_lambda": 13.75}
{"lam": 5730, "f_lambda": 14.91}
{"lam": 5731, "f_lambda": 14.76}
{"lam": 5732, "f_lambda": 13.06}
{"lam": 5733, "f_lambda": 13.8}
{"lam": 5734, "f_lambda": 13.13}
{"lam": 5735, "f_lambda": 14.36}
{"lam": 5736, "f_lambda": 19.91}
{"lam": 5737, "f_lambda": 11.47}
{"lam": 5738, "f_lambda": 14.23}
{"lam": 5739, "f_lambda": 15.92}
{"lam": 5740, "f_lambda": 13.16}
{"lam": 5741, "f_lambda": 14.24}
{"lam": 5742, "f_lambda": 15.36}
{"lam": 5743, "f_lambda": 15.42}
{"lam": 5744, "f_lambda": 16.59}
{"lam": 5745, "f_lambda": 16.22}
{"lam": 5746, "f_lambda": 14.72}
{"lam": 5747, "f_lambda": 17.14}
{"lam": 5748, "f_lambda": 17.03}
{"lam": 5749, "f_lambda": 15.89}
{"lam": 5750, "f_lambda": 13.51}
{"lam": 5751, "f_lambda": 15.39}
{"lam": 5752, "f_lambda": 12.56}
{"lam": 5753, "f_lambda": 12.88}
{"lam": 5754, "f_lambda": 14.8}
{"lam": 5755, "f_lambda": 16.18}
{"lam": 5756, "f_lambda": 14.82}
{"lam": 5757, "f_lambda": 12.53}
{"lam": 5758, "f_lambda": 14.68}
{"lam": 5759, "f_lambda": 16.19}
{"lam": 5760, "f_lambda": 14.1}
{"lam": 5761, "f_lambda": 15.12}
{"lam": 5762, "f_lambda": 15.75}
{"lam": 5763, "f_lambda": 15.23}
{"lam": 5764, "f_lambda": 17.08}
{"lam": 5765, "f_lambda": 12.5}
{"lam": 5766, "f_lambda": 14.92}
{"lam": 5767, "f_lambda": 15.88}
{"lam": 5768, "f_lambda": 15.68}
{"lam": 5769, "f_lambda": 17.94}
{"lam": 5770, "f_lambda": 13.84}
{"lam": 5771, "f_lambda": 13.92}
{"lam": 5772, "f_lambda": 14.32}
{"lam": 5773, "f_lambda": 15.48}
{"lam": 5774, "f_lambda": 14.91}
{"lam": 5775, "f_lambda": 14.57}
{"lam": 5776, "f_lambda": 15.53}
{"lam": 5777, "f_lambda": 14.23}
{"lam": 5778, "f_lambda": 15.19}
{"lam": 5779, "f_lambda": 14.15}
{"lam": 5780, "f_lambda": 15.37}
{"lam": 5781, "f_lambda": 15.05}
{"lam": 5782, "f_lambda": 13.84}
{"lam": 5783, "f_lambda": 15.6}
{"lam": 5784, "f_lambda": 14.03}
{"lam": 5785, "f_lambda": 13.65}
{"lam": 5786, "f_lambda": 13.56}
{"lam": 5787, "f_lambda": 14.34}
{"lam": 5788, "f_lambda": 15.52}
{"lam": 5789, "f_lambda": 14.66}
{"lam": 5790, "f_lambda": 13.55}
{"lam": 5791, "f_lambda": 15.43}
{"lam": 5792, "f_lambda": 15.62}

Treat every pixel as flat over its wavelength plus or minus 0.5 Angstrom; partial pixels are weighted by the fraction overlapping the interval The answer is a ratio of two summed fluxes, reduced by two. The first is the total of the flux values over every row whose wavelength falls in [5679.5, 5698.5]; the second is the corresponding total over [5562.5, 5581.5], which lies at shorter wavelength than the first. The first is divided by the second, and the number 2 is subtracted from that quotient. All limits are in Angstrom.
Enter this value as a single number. -0.96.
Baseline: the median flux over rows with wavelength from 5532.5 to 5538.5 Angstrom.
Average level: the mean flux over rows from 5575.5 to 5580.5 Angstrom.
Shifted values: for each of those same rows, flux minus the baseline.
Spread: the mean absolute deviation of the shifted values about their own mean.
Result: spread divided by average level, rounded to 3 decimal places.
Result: 0.392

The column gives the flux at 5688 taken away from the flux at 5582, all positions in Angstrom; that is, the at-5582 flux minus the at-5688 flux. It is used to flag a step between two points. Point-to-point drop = 1.9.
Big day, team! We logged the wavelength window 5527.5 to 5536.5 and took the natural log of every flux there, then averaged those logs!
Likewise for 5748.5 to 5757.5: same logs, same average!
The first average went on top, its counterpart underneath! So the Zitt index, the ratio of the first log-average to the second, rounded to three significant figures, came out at 1.02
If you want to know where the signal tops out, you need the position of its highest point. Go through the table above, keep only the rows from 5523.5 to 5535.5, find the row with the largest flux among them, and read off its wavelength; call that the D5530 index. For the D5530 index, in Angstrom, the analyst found 5533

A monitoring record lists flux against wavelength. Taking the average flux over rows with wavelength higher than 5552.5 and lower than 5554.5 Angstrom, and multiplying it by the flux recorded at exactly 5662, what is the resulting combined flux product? 244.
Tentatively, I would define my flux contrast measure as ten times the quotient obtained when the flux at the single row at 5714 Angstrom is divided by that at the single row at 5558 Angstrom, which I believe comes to 9.9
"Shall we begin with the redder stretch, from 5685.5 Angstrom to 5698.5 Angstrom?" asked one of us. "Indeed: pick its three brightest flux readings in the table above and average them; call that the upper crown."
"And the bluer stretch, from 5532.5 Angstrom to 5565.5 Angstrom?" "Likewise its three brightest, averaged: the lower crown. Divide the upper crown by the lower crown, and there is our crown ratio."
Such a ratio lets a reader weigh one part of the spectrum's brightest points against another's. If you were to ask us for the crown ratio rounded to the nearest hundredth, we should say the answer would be 0.95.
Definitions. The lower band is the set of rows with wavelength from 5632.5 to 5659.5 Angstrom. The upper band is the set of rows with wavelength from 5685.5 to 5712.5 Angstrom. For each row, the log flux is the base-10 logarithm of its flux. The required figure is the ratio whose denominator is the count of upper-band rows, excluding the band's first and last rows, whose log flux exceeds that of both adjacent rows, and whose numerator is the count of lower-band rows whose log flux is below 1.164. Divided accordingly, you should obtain 1.0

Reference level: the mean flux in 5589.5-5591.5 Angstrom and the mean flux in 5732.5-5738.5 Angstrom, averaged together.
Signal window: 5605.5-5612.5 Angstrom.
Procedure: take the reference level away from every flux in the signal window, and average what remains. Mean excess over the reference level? 0.1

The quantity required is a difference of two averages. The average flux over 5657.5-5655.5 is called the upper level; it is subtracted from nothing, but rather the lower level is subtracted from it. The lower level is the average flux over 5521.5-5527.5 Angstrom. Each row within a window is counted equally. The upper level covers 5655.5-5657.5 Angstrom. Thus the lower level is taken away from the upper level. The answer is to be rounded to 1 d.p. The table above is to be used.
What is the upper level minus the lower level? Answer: -0.4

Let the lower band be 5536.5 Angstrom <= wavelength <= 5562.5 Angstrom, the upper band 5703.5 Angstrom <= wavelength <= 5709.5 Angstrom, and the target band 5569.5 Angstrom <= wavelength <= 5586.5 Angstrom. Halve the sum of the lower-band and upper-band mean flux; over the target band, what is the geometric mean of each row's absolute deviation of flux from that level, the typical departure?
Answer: 1.24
